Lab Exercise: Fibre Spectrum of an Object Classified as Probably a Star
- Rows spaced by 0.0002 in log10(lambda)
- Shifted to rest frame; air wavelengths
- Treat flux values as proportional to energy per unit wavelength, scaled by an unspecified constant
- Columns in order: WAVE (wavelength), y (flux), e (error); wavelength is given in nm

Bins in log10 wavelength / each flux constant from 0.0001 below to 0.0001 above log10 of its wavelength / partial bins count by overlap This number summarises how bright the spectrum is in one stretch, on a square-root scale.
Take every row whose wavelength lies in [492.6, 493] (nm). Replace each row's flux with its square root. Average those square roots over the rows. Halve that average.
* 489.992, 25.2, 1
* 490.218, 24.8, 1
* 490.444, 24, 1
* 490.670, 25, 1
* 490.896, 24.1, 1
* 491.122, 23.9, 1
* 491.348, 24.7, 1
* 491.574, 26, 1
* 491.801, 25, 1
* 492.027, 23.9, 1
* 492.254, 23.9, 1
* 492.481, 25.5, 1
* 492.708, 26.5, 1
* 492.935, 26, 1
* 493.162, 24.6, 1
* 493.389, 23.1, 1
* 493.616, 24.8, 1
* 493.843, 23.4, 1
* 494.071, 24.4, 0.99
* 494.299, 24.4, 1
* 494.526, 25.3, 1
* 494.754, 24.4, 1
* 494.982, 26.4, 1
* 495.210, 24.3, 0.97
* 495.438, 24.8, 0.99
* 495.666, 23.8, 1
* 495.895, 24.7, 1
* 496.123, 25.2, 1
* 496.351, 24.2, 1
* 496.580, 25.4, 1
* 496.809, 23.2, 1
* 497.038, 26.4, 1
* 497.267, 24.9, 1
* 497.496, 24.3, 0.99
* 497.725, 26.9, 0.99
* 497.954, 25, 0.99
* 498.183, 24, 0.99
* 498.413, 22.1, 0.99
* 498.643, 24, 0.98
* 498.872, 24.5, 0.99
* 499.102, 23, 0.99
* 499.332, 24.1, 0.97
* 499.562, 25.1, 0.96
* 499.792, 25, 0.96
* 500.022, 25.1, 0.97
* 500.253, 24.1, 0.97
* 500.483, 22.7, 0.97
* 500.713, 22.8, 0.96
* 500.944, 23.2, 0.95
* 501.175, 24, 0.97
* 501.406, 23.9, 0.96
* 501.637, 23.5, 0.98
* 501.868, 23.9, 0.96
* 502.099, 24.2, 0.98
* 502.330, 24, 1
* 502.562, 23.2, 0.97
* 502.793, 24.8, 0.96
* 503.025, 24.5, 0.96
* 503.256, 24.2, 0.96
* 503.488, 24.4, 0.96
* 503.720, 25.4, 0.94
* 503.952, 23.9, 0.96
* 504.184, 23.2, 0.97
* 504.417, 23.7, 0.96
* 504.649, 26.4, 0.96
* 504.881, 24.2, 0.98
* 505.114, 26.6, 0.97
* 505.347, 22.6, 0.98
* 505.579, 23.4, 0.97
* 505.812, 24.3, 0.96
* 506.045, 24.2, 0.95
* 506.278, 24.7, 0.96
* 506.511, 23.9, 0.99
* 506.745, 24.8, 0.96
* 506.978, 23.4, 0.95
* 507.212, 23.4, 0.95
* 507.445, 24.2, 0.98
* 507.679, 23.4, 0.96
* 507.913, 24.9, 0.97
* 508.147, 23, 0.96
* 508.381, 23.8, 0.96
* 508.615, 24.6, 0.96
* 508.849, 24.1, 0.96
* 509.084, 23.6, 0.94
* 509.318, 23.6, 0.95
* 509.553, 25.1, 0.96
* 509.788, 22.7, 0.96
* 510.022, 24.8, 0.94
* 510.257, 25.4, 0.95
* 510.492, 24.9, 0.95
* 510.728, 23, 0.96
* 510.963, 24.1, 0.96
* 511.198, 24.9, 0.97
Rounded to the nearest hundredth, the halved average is 2.56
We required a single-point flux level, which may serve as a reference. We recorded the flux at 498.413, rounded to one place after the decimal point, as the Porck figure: 22.1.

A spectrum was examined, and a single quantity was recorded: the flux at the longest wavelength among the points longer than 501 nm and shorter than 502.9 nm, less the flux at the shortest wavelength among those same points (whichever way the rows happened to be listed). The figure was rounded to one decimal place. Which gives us 0.8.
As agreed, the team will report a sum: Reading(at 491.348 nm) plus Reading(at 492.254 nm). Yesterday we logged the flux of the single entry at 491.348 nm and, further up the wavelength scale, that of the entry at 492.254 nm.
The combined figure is 48.6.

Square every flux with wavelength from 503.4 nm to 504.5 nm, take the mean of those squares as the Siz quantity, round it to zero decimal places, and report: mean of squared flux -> 582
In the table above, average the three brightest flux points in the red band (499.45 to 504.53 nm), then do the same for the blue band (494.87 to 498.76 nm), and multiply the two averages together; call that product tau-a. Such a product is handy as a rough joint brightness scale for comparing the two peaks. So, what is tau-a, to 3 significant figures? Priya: 669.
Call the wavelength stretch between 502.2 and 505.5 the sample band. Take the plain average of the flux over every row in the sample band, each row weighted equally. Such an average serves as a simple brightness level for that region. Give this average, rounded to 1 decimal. 24.4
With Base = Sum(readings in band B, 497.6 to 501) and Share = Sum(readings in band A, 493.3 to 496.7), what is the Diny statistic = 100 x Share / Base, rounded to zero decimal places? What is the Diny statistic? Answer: 102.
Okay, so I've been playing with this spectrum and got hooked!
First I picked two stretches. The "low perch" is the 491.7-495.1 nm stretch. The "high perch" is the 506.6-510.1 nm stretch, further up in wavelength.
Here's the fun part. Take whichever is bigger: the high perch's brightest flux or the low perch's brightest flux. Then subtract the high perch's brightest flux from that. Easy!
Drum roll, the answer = 1.4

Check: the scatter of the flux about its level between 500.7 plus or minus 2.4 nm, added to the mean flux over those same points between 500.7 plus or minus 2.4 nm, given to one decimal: 24.7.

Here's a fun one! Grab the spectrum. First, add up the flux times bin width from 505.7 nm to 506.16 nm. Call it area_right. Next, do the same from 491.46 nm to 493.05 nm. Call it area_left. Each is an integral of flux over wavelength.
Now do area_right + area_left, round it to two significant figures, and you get 51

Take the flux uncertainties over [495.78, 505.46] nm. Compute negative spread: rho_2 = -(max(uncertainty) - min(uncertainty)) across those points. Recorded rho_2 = -0.060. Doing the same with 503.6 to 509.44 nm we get -0.050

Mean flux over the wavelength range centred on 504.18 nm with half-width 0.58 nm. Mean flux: 24.5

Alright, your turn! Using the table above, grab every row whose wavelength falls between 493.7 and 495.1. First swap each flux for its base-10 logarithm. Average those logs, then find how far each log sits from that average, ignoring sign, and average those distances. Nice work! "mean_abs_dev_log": 0.013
